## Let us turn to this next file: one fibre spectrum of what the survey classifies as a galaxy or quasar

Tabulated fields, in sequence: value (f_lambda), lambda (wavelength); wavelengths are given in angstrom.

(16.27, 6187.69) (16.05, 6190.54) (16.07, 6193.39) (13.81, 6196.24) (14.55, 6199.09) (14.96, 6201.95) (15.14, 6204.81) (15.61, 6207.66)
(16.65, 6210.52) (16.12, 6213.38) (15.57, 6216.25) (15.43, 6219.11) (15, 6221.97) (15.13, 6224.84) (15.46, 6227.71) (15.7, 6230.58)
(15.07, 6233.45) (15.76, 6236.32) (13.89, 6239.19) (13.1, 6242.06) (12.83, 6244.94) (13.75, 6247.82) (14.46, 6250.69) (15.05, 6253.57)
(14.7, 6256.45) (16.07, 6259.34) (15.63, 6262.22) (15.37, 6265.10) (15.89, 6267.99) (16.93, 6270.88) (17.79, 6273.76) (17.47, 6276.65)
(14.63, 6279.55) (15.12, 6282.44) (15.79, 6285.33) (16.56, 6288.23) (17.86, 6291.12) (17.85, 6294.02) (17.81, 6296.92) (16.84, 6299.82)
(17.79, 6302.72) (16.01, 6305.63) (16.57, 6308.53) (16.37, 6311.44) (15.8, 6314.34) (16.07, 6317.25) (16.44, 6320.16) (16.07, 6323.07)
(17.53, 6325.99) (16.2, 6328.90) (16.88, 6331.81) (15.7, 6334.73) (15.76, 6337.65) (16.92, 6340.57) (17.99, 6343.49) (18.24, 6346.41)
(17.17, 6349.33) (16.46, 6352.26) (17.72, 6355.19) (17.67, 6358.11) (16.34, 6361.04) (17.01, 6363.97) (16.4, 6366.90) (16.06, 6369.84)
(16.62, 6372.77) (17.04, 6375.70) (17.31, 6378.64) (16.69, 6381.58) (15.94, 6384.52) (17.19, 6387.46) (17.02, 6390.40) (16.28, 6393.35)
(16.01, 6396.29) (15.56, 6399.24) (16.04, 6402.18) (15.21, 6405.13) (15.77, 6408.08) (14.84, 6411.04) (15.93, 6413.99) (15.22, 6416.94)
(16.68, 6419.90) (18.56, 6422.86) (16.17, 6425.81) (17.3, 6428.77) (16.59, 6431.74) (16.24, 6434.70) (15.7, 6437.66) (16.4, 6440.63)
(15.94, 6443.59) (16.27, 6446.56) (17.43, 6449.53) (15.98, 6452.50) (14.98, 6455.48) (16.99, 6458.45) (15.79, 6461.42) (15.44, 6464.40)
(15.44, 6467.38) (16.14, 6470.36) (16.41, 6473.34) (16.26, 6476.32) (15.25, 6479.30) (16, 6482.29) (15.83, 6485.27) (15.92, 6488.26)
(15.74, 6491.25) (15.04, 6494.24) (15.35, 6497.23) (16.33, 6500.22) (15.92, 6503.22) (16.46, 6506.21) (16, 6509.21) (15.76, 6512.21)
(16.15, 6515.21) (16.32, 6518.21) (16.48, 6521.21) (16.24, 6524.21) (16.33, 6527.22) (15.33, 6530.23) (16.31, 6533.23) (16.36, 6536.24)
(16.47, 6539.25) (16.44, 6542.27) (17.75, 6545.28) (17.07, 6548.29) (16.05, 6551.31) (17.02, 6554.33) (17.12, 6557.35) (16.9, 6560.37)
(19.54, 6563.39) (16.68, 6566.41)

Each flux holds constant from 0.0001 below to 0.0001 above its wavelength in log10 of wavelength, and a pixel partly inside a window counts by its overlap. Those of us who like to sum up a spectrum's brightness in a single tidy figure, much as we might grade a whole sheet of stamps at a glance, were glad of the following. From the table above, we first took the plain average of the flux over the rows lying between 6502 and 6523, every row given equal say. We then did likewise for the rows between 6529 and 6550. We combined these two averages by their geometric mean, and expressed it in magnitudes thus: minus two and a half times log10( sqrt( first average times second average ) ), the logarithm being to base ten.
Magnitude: -3.03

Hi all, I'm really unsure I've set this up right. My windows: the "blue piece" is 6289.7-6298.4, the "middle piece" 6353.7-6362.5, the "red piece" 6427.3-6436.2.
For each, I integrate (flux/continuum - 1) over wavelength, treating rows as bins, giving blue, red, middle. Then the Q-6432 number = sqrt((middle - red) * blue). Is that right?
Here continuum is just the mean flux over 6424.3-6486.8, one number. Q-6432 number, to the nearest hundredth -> 0.52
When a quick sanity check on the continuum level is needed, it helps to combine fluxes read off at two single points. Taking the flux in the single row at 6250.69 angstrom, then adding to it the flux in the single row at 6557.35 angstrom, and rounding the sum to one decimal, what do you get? 31.6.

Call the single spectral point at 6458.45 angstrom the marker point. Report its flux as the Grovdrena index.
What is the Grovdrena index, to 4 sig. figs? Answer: 16.99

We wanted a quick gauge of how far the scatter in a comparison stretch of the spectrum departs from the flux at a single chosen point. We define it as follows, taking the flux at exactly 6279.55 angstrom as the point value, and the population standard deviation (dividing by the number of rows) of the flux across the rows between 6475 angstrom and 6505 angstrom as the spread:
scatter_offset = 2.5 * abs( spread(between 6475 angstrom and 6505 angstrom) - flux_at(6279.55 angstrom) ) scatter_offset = 36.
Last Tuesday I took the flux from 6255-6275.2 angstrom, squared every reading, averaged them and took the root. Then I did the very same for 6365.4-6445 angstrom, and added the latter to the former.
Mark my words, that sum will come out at 32.4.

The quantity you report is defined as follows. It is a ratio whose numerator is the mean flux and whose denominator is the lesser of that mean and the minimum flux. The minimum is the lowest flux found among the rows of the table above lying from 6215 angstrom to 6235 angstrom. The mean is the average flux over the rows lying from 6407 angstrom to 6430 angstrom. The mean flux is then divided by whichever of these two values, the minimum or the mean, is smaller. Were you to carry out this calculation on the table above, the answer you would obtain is 1.09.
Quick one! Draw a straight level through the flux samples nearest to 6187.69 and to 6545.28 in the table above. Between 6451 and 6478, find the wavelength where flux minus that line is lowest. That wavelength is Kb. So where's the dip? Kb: 6455.48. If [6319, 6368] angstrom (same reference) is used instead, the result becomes 6334.73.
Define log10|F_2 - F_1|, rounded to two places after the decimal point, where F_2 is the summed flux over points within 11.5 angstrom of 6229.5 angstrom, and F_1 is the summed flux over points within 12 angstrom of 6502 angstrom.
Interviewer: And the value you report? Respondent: 0.71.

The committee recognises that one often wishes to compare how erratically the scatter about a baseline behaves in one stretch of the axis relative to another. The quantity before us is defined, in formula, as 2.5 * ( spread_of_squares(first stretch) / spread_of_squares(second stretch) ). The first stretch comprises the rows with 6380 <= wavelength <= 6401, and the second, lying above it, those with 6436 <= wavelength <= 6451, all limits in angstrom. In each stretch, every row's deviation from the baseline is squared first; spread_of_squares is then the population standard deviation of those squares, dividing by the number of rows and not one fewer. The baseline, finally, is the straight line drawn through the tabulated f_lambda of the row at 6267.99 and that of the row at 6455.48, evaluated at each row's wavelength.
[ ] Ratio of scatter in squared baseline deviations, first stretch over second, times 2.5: 1.6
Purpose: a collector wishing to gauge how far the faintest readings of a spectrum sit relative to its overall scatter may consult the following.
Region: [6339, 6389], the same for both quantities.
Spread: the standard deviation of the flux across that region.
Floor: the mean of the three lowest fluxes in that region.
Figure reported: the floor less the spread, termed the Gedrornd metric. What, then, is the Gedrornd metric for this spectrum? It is 15.5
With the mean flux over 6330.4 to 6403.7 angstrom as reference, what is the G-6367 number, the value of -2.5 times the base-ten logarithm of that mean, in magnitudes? -3.06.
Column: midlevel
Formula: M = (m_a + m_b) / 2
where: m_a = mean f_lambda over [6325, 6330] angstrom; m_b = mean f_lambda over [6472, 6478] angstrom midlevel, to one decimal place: 16.6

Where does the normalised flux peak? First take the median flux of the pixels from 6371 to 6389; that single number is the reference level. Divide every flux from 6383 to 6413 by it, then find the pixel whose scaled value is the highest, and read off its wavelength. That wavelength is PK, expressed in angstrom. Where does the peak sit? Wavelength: 6387.46 angstrom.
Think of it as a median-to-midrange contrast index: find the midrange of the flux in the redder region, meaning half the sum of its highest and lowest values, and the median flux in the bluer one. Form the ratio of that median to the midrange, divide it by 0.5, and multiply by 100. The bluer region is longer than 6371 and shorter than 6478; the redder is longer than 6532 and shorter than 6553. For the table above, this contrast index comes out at 192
